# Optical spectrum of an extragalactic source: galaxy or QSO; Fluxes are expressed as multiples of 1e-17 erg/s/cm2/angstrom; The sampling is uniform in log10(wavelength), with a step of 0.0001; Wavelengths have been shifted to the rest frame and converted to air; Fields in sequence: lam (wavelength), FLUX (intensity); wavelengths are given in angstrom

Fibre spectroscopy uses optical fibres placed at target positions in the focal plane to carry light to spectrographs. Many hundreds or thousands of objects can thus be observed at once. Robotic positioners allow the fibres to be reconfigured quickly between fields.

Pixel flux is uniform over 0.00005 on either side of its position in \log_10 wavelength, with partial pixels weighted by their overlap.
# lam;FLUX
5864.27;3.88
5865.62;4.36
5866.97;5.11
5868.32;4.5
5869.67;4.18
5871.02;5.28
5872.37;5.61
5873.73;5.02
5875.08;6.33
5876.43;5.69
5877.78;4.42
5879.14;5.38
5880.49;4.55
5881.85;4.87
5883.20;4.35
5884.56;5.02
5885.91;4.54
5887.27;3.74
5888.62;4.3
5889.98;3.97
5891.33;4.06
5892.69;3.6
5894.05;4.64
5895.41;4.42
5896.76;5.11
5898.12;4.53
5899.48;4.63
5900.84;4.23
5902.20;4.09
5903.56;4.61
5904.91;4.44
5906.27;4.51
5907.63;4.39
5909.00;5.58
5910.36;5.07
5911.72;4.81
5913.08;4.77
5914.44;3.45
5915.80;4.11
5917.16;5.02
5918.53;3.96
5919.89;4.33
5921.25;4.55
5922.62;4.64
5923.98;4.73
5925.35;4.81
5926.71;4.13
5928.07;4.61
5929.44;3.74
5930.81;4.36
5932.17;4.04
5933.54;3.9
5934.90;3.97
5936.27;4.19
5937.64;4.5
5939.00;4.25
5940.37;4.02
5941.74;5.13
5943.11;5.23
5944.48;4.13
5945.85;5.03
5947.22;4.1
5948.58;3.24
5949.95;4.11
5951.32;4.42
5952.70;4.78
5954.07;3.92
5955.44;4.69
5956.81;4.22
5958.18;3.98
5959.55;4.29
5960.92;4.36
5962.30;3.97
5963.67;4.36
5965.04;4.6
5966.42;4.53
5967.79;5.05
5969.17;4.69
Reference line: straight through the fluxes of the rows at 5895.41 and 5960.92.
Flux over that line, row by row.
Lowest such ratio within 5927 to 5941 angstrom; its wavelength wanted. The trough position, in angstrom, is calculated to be 5929.44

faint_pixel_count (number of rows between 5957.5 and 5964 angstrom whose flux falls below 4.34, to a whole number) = 3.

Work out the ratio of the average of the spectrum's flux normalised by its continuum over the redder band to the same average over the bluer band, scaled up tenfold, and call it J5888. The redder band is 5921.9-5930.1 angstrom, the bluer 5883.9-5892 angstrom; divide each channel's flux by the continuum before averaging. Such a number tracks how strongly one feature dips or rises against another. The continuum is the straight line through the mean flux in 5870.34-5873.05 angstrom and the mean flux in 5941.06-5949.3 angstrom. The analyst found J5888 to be 11.5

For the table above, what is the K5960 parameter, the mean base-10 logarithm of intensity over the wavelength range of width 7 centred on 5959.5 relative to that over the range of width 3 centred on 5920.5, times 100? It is 96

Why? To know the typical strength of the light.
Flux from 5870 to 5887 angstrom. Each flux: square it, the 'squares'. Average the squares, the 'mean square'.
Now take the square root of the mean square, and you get 5.1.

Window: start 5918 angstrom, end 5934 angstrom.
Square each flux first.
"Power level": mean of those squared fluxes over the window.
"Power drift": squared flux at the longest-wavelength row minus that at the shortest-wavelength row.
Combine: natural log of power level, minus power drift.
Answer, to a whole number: 3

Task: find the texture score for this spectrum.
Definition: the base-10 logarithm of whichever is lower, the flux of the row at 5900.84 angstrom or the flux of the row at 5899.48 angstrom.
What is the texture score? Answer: 0.626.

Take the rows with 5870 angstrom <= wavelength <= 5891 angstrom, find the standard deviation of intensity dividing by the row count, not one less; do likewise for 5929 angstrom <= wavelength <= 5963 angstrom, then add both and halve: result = 0.56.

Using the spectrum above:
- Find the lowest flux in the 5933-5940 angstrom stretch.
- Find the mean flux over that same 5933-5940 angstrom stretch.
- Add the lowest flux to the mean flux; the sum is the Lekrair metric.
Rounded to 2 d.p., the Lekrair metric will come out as 8.06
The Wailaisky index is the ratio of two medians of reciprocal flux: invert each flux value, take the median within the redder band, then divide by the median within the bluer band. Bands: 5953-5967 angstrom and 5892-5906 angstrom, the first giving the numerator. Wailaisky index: 1.037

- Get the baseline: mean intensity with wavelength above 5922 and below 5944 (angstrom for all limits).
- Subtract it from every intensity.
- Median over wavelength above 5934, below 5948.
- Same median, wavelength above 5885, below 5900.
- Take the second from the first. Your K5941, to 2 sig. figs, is -0.20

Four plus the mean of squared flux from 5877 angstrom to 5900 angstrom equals 24.3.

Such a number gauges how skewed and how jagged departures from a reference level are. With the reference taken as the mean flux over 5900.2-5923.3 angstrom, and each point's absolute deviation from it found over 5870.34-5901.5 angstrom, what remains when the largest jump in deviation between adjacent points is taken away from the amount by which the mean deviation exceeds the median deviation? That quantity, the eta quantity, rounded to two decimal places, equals -1.25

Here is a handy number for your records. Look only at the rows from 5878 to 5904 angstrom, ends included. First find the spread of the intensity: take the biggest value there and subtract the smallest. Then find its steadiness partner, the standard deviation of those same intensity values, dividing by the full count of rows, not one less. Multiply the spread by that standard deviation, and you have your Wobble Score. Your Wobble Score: 0.79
